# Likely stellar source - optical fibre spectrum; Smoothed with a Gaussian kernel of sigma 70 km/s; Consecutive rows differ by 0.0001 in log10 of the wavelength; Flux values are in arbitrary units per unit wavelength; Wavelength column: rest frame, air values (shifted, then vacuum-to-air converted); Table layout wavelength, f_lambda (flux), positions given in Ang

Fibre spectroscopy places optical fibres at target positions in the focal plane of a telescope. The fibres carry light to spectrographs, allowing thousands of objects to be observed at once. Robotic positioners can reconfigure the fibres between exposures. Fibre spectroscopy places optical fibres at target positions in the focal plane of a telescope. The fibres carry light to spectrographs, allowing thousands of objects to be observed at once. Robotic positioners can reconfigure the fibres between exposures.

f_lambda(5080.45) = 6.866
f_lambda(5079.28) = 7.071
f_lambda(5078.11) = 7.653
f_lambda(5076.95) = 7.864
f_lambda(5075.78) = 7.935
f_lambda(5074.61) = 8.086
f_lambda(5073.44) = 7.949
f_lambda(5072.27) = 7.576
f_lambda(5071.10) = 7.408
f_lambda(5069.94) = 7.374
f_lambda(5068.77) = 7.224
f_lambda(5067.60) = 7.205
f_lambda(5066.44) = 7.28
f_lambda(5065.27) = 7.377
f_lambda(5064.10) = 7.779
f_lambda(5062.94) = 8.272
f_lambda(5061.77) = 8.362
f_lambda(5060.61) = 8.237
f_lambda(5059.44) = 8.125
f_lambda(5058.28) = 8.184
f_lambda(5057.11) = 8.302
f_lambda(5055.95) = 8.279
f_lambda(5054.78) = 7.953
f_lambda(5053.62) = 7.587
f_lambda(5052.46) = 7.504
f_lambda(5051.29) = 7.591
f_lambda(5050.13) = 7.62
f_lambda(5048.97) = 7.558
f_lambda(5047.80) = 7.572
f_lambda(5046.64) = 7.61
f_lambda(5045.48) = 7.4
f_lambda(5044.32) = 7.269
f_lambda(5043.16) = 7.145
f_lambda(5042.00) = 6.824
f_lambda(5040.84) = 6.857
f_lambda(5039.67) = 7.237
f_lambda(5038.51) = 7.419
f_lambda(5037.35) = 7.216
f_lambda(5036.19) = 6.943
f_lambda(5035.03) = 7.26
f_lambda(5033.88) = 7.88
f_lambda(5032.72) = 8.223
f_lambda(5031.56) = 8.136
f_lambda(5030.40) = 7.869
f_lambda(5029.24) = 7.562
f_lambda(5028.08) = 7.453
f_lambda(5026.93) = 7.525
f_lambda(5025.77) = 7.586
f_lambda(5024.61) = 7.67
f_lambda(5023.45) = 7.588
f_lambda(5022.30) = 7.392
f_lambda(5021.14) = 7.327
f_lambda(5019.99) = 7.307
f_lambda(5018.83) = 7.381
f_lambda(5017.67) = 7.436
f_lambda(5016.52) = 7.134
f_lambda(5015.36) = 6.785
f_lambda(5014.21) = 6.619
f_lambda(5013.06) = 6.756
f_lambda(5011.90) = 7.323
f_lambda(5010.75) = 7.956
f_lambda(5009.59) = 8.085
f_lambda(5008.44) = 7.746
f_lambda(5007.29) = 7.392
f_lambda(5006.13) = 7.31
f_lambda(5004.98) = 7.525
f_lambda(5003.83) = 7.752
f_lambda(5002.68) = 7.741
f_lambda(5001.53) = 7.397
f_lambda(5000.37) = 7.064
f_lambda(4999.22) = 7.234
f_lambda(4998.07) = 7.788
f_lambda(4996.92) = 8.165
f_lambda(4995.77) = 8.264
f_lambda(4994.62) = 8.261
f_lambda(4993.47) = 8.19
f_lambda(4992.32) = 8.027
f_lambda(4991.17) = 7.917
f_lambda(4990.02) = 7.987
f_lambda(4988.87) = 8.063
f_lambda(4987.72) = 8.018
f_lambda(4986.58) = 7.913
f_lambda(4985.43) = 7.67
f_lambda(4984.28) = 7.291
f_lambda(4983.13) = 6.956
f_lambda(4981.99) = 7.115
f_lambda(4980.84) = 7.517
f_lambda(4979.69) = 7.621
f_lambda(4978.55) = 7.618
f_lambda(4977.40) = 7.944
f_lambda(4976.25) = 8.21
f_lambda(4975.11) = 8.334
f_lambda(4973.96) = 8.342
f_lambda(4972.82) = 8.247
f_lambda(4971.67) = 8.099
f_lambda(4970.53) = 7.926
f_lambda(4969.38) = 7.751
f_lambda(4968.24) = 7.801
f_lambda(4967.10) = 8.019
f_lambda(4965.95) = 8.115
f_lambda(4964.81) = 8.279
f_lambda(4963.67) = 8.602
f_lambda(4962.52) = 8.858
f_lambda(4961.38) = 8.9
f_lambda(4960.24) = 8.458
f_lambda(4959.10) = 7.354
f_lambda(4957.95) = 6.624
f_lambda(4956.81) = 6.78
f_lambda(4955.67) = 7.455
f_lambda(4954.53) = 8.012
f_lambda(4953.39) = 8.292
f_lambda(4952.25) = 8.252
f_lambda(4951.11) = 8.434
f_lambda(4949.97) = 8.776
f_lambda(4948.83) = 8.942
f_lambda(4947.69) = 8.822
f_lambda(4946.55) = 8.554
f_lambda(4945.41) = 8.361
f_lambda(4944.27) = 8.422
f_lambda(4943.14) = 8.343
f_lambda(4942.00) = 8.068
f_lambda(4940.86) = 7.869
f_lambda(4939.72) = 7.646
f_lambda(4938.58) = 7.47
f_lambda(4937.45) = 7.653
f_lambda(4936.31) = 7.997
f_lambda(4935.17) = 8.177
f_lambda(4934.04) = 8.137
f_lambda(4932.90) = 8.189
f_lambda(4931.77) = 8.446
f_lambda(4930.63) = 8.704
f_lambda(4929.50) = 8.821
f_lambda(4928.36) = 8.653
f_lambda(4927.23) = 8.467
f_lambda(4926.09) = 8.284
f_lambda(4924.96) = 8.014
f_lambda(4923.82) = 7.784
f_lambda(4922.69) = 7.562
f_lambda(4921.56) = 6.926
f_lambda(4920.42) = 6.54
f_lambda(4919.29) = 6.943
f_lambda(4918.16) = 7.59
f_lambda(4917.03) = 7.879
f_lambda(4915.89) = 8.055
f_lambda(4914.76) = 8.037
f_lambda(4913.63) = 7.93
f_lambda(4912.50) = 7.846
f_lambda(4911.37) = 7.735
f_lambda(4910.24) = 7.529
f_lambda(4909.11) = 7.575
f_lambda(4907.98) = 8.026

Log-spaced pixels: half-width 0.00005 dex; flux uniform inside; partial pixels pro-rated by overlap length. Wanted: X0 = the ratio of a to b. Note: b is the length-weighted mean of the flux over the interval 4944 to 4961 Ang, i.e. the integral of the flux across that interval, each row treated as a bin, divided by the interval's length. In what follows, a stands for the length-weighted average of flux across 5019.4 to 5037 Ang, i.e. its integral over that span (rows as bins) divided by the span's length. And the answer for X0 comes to 0.94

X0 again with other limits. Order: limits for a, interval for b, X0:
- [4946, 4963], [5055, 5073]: 1.05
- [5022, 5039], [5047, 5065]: 0.96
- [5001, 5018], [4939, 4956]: 0.89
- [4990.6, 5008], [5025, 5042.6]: 1.04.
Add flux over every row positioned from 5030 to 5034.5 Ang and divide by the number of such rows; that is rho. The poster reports 8.0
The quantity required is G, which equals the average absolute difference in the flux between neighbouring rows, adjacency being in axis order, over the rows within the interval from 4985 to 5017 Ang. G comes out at 0.22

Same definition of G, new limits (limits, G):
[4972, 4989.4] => 0.19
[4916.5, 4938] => 0.27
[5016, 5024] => 0.12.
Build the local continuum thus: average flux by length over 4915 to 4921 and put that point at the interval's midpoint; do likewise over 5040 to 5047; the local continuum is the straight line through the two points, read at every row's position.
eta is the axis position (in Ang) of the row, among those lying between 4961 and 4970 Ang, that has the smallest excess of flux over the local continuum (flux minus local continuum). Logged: 4969.38 Ang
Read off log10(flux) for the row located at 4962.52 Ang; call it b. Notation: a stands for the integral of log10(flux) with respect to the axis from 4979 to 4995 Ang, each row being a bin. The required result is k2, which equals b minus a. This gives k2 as -13.3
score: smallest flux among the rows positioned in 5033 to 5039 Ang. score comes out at 6.943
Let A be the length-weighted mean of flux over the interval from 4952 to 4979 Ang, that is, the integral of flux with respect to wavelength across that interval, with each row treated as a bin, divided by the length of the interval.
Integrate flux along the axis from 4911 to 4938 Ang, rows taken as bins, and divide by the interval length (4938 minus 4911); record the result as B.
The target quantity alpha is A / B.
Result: 1.010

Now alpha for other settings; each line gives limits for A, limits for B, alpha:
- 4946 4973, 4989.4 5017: 1.070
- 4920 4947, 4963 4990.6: 1.020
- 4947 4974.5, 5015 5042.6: 1.096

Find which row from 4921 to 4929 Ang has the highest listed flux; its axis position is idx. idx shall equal 4928.36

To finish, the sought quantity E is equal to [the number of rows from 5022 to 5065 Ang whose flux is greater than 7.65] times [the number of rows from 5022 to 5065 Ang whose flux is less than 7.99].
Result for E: 392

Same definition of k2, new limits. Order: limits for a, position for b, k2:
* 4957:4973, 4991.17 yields -13.6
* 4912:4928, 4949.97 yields -13.2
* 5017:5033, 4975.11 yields -13.2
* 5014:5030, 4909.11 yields -13.0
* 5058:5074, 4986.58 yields -13.3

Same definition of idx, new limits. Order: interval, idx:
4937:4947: 4946.55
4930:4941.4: 4930.63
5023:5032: 5031.56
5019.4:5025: 5024.61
